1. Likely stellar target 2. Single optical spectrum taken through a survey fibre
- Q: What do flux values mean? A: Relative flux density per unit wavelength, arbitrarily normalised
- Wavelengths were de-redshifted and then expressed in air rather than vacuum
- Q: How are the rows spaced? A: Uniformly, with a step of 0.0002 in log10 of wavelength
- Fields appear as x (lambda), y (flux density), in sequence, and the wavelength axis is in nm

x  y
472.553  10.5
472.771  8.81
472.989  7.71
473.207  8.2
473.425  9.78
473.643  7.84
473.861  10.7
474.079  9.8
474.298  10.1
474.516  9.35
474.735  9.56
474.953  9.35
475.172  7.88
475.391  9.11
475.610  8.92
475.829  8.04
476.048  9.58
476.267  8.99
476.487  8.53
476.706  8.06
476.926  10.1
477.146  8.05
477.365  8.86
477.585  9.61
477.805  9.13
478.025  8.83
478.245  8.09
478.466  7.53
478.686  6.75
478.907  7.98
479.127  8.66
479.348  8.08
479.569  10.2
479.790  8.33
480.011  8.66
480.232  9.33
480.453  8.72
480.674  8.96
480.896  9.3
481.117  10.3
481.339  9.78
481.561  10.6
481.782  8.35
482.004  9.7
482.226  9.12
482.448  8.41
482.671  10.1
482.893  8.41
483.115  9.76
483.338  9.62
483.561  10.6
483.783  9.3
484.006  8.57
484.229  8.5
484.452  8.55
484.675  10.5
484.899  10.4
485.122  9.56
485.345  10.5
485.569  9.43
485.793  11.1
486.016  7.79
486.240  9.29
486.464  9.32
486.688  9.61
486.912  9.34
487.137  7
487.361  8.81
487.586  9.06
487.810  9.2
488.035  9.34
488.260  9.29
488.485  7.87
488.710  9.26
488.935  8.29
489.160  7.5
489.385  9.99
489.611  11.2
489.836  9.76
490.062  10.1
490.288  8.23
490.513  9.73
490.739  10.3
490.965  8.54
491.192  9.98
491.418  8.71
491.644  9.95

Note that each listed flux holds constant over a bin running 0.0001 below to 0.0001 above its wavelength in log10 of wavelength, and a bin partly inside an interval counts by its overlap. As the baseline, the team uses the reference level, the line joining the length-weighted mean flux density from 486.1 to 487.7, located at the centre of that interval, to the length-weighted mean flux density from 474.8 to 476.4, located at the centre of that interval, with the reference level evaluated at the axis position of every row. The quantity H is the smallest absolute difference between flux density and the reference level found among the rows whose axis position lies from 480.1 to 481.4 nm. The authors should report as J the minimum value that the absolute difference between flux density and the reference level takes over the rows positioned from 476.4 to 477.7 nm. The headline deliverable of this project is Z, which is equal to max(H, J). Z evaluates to 0.1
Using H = 0.1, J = 0.00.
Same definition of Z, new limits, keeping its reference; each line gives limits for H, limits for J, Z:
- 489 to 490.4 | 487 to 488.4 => 0.7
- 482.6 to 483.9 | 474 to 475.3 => 0.5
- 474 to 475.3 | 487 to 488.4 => 0.5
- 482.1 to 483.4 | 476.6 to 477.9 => 0.2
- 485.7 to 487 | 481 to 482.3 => 0.4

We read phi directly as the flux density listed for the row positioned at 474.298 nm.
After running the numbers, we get 10.1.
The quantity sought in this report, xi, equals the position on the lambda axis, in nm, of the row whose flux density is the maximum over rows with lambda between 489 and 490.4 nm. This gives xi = 489.611 nm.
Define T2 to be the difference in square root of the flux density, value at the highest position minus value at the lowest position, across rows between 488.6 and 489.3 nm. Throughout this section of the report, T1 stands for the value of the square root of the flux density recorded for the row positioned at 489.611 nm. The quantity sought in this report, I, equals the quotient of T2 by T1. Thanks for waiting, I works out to -0.09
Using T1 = 3.35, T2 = -0.30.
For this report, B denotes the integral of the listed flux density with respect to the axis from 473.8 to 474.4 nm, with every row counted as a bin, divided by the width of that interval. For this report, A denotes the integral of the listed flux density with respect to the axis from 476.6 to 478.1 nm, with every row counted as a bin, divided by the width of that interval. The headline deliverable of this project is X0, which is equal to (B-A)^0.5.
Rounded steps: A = 9.0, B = 10.2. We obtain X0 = 1.1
